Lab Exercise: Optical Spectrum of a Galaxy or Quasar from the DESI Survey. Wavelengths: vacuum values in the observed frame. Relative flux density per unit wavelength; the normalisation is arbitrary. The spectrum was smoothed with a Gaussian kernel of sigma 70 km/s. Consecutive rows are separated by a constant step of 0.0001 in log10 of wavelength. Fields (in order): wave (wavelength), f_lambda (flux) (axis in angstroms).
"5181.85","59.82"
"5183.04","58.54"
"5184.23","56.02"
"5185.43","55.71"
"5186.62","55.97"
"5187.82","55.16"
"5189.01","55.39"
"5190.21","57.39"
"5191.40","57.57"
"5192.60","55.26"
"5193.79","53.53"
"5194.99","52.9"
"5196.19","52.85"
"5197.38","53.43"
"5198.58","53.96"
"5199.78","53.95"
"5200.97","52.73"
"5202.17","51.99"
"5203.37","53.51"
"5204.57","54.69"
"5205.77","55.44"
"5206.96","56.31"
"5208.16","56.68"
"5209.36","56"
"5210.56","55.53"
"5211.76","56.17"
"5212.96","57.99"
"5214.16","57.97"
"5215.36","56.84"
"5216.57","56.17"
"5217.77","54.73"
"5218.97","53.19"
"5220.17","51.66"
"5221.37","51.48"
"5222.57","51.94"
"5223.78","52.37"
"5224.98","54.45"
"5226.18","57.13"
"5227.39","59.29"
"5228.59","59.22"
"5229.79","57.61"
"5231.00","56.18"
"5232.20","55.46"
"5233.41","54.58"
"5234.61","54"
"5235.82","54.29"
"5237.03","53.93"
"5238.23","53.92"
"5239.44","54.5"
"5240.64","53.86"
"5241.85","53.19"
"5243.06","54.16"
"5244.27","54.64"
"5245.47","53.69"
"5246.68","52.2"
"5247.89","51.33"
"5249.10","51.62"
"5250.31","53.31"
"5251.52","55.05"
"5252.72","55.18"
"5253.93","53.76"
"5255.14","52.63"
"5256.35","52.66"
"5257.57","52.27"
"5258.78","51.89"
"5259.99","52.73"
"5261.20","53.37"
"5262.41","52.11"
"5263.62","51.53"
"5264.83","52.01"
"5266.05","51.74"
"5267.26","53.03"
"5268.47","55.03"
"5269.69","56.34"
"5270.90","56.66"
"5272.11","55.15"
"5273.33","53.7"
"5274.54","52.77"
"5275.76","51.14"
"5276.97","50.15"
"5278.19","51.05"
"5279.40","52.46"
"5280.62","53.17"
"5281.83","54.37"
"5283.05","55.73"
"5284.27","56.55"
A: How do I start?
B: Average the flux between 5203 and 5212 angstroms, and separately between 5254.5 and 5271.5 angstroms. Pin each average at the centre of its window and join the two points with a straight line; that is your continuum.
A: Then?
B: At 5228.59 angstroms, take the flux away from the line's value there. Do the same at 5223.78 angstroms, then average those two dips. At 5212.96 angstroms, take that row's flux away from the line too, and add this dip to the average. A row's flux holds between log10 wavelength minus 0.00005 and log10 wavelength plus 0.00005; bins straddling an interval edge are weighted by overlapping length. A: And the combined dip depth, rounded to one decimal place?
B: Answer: -3.7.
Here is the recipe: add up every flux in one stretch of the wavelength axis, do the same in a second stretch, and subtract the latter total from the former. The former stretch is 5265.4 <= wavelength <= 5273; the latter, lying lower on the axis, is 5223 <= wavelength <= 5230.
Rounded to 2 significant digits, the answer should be -12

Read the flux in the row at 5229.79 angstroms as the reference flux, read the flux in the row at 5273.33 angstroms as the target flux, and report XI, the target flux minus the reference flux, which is -3.9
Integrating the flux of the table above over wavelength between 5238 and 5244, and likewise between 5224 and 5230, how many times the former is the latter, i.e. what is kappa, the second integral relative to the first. 1.06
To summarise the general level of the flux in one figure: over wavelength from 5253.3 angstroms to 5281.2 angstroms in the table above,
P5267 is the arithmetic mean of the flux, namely 52.9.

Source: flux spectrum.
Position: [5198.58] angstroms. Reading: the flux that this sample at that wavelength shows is 53.96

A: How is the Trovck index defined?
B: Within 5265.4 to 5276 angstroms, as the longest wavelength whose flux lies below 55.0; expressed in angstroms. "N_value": 5275.76 angstroms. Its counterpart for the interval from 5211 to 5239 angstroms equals 5238.23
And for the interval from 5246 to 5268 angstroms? 5267.26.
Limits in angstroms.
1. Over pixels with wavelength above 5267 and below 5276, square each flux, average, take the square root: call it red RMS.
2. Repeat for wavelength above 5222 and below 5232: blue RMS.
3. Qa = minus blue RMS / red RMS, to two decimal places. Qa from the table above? -1.03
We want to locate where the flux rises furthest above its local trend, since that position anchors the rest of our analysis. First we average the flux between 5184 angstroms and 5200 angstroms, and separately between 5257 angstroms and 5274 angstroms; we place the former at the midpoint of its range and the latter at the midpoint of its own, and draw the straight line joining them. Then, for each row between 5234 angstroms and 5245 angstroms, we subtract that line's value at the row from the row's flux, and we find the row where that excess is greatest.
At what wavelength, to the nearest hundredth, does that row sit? 5244.27 angstroms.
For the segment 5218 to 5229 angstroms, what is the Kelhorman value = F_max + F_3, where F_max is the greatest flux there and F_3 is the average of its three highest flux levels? 118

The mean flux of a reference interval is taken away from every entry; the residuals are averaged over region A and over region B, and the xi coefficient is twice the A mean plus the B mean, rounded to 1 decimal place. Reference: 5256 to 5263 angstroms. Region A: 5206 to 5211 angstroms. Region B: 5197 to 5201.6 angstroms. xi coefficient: 8.3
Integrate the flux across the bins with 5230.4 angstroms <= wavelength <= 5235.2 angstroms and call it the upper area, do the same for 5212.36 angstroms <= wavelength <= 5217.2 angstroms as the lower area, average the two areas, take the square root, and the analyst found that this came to 16.4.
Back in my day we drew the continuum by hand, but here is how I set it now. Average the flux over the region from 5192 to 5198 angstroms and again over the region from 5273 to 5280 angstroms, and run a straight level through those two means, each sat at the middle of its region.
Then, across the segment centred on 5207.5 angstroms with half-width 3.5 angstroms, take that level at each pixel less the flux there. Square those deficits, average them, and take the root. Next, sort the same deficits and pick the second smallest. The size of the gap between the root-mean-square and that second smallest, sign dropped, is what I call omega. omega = 6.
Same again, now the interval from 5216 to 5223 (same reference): 3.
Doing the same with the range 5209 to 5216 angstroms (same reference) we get 8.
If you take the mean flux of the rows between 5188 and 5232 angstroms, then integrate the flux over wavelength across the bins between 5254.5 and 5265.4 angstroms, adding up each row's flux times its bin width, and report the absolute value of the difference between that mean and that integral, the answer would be 516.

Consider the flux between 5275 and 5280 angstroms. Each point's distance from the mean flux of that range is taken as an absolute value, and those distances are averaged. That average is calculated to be 0.63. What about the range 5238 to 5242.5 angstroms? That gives 0.34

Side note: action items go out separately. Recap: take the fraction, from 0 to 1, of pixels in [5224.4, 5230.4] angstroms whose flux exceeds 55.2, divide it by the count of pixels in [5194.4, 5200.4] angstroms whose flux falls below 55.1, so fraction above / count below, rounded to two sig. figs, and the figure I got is 0.16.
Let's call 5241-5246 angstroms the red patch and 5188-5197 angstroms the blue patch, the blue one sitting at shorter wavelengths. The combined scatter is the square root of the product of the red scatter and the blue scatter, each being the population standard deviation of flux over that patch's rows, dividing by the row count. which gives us 1.00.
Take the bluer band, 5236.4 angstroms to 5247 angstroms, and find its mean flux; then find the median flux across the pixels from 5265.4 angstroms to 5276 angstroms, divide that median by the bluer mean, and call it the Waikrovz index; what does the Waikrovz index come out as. 1.00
